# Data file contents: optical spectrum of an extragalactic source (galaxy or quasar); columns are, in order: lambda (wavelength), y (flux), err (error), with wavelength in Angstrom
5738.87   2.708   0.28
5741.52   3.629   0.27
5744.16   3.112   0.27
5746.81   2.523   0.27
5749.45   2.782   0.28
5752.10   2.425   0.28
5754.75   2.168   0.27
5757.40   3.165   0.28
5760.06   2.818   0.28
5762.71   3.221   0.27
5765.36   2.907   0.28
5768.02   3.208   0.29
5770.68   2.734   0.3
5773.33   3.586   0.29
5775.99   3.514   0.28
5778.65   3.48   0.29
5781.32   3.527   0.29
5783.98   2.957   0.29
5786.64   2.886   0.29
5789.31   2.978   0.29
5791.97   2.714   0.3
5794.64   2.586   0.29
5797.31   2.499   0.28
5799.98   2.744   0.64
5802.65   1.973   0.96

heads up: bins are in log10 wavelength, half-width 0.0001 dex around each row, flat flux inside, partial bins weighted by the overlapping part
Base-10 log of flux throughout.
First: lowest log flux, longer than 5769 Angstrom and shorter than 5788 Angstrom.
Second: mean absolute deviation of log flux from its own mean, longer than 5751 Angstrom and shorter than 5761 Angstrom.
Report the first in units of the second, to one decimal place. 7.6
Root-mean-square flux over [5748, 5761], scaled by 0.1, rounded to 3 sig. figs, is 0.269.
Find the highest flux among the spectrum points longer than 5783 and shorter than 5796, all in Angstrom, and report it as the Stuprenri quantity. 2.978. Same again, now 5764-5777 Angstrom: 3.586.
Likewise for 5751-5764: 3.221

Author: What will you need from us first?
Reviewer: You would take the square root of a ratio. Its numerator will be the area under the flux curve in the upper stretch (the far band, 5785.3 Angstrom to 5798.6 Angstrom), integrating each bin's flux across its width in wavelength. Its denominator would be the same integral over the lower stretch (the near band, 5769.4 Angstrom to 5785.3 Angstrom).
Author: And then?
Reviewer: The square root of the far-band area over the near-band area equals 0.83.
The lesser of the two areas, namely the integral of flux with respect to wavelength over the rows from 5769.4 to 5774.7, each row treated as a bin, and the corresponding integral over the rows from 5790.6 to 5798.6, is 16.8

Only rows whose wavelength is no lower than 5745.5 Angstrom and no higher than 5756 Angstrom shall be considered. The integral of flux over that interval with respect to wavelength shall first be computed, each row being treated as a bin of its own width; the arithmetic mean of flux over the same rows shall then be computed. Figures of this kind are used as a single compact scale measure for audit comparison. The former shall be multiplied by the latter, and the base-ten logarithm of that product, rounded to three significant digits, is 1.81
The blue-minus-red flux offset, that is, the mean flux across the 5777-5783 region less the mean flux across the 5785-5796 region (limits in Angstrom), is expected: 0.7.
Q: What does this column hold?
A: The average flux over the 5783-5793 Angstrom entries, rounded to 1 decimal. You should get 2.9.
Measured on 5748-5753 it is 2.6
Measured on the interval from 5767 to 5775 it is 3.2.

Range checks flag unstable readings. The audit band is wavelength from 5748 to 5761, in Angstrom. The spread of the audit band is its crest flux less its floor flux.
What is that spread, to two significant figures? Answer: 1.0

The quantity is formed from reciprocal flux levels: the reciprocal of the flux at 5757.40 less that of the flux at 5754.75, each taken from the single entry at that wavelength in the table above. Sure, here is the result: -0.15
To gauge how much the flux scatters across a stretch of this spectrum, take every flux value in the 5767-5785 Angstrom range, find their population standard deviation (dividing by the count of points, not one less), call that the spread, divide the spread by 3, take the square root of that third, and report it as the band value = 0.320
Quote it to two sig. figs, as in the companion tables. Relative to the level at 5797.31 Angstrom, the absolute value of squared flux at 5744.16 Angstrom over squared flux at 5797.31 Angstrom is 1.6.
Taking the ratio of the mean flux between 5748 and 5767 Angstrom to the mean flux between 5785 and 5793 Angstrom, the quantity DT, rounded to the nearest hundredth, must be 0.97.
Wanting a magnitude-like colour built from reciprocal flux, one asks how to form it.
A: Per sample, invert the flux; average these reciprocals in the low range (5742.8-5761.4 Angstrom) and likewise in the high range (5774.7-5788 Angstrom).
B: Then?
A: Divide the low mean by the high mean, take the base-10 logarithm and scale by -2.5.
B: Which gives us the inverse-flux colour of -0.21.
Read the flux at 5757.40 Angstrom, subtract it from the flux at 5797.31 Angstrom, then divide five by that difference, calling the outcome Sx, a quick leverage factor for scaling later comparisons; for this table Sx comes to -8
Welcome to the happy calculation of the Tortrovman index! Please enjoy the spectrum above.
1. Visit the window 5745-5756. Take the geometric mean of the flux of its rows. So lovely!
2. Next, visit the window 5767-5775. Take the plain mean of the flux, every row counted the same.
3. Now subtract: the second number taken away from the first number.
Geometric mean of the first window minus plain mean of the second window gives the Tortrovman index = -0.7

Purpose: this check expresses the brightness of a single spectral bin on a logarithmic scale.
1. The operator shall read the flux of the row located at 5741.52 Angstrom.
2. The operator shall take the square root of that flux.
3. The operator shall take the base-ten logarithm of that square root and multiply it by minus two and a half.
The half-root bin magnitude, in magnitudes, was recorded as -0.70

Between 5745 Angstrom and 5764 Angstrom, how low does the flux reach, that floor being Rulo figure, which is 2.168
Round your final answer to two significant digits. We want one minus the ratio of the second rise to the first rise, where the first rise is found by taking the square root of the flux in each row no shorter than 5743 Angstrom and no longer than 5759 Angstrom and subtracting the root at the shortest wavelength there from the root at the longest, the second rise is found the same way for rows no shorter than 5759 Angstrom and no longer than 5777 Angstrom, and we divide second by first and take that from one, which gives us -12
